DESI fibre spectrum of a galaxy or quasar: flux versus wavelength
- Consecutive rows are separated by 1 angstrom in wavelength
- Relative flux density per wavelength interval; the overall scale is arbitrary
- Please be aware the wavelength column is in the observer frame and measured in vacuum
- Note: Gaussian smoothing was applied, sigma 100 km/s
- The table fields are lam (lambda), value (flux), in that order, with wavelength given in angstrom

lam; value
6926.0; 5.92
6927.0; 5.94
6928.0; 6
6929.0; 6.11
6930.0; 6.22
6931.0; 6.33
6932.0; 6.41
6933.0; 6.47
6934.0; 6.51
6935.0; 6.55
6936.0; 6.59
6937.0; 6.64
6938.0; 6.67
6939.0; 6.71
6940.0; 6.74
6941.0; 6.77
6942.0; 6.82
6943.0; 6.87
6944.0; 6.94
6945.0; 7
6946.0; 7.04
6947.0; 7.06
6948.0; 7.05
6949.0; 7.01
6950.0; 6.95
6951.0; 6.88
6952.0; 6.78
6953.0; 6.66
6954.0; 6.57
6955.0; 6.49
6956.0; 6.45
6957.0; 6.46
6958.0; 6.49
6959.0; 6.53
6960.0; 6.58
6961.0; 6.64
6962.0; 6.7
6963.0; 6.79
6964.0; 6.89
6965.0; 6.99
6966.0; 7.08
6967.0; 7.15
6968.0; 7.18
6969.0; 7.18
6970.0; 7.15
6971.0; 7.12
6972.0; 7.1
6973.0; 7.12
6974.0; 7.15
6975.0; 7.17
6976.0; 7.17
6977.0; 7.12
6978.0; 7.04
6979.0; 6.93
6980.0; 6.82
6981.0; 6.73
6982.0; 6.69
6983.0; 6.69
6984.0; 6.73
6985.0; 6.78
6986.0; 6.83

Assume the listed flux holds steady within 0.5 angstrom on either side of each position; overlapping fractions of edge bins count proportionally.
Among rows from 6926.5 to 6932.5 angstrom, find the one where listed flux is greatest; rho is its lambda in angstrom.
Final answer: 6932.0 angstrom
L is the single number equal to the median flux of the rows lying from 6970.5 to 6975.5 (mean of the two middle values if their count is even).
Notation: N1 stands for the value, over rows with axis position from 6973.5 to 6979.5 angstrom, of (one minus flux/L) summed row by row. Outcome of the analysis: 0.02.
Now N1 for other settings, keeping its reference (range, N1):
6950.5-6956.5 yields 0.41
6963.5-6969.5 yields 0.04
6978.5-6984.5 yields 0.30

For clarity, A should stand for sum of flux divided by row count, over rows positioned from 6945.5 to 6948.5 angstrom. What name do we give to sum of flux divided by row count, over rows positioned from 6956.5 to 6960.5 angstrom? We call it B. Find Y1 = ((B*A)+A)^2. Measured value 2807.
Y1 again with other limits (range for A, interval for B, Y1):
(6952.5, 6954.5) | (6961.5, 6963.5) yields 2625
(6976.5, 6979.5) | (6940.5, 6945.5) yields 3069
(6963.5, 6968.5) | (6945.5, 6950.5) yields 3206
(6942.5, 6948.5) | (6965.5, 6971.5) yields 3243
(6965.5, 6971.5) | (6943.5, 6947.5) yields 3274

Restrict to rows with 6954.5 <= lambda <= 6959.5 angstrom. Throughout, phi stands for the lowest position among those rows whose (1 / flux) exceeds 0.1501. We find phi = 6955.0 angstrom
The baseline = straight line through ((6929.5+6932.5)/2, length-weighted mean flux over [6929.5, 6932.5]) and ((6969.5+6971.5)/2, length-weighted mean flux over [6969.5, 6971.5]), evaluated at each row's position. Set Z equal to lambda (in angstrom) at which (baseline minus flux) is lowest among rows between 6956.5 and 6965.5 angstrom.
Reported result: 6965.0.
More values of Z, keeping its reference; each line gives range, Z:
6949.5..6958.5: 6950.0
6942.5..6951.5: 6946.0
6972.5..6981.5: 6974.0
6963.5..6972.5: 6968.0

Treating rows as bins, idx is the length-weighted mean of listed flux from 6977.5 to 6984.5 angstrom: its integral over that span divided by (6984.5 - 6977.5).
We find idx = 6.8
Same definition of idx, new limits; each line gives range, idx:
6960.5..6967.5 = 6.9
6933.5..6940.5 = 6.6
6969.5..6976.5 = 7.1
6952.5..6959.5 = 6.5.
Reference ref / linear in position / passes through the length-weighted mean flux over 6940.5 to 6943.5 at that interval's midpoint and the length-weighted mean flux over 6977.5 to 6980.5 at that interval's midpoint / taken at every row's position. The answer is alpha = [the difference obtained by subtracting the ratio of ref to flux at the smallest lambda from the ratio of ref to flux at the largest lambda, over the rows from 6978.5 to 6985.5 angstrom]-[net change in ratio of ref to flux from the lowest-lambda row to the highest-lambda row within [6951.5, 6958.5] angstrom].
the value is -0.02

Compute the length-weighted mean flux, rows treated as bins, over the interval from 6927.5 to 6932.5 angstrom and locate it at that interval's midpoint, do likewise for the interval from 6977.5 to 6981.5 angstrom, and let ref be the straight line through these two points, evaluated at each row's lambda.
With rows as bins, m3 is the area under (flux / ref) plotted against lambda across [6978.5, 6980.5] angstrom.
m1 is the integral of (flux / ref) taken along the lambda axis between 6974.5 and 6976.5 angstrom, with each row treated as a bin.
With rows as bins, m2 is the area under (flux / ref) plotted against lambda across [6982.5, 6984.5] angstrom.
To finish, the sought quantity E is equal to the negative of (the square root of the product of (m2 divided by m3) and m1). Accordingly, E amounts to -1.43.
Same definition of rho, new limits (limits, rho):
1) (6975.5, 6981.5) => 6976.0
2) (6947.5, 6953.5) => 6948.0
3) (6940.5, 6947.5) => 6947.0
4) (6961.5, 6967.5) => 6967.0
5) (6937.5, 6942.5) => 6942.0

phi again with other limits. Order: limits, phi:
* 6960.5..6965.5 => 6961.0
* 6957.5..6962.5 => 6958.0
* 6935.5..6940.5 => 6936.0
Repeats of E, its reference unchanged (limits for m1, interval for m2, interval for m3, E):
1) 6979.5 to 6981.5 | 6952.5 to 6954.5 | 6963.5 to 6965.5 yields -1.38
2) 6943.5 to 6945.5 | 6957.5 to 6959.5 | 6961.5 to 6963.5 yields -1.45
